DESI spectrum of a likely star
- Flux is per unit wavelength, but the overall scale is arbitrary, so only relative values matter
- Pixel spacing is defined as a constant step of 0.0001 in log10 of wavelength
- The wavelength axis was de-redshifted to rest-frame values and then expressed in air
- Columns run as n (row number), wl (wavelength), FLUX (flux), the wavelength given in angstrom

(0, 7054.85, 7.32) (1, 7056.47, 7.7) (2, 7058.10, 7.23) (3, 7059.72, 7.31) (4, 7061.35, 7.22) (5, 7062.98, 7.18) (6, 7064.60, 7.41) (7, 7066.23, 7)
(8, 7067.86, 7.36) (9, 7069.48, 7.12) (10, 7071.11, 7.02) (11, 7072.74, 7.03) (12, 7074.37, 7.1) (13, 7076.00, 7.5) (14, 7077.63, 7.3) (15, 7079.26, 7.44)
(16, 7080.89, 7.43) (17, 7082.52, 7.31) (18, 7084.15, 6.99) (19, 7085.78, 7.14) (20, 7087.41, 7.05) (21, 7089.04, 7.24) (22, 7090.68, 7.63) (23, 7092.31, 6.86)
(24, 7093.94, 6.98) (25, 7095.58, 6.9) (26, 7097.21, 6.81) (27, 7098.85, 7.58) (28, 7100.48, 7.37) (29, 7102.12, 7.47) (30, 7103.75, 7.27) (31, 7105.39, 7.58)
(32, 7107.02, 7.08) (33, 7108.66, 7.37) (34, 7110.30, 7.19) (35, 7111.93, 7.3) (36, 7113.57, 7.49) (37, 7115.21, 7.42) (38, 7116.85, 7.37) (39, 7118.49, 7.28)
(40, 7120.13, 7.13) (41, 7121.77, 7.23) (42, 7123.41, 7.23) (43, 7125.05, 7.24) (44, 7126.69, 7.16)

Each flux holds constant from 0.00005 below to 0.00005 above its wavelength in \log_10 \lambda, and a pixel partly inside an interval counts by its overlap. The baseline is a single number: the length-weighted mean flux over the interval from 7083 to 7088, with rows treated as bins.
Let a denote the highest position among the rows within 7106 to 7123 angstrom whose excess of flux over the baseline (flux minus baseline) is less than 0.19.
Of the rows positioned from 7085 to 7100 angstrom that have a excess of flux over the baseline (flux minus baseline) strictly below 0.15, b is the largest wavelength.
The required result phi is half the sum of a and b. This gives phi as 7109.5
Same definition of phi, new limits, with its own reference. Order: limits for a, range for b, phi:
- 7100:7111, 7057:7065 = 7086.6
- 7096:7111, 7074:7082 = 7092.3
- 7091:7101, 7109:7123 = 7109.5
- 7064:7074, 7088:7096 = 7084.2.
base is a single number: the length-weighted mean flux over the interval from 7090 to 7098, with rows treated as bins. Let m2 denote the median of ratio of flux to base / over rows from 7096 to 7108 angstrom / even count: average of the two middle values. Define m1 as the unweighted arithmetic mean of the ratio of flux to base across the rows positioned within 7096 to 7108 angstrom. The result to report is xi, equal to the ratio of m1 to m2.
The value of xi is 0.992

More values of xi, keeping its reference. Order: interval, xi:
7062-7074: 1.006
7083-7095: 1.011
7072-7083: 0.999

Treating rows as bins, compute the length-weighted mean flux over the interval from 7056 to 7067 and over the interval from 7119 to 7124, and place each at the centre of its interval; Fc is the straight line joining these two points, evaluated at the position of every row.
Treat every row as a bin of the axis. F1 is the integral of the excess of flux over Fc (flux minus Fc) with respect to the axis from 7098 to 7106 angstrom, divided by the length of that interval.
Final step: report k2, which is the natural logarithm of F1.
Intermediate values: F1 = 0.224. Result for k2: -1.5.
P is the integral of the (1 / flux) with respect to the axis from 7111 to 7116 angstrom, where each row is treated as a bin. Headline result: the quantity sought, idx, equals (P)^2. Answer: 0.46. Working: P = 0.68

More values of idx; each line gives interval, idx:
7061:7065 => 0.30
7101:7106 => 0.45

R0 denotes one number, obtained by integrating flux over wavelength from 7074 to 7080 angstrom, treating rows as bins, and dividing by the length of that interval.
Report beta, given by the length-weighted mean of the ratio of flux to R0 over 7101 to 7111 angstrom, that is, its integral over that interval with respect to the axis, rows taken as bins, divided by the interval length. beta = 1.00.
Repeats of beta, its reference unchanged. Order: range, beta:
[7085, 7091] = 0.98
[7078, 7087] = 0.99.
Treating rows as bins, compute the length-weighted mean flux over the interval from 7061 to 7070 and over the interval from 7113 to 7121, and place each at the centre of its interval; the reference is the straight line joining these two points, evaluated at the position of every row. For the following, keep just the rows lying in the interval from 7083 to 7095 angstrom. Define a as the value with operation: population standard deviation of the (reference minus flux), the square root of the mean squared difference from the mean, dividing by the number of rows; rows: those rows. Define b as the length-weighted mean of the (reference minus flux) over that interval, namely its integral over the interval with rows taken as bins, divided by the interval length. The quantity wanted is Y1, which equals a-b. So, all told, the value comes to 0.09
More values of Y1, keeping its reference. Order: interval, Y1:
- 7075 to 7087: 0.21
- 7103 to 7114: 0.17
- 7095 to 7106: 0.28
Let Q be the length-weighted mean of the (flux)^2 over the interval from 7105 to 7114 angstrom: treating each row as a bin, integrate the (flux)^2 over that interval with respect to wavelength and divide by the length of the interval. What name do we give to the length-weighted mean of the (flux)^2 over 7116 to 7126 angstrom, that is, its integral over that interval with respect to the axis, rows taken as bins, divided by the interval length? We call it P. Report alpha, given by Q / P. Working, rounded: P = 52.5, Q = 53.6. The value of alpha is 1.02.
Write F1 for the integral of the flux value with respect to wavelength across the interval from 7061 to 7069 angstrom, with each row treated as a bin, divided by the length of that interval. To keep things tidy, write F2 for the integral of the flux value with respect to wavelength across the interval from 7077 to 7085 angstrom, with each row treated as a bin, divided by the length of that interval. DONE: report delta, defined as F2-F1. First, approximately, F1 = 7.23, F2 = 7.30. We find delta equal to 0.06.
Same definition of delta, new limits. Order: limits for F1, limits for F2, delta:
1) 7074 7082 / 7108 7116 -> -0.01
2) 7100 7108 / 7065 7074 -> -0.24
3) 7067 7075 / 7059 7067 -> 0.09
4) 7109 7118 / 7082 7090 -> -0.20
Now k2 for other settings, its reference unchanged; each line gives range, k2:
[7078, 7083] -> -2.0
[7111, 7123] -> -2.2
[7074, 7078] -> -2.8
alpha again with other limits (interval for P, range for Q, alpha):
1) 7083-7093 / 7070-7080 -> 1.02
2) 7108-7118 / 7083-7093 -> 0.95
